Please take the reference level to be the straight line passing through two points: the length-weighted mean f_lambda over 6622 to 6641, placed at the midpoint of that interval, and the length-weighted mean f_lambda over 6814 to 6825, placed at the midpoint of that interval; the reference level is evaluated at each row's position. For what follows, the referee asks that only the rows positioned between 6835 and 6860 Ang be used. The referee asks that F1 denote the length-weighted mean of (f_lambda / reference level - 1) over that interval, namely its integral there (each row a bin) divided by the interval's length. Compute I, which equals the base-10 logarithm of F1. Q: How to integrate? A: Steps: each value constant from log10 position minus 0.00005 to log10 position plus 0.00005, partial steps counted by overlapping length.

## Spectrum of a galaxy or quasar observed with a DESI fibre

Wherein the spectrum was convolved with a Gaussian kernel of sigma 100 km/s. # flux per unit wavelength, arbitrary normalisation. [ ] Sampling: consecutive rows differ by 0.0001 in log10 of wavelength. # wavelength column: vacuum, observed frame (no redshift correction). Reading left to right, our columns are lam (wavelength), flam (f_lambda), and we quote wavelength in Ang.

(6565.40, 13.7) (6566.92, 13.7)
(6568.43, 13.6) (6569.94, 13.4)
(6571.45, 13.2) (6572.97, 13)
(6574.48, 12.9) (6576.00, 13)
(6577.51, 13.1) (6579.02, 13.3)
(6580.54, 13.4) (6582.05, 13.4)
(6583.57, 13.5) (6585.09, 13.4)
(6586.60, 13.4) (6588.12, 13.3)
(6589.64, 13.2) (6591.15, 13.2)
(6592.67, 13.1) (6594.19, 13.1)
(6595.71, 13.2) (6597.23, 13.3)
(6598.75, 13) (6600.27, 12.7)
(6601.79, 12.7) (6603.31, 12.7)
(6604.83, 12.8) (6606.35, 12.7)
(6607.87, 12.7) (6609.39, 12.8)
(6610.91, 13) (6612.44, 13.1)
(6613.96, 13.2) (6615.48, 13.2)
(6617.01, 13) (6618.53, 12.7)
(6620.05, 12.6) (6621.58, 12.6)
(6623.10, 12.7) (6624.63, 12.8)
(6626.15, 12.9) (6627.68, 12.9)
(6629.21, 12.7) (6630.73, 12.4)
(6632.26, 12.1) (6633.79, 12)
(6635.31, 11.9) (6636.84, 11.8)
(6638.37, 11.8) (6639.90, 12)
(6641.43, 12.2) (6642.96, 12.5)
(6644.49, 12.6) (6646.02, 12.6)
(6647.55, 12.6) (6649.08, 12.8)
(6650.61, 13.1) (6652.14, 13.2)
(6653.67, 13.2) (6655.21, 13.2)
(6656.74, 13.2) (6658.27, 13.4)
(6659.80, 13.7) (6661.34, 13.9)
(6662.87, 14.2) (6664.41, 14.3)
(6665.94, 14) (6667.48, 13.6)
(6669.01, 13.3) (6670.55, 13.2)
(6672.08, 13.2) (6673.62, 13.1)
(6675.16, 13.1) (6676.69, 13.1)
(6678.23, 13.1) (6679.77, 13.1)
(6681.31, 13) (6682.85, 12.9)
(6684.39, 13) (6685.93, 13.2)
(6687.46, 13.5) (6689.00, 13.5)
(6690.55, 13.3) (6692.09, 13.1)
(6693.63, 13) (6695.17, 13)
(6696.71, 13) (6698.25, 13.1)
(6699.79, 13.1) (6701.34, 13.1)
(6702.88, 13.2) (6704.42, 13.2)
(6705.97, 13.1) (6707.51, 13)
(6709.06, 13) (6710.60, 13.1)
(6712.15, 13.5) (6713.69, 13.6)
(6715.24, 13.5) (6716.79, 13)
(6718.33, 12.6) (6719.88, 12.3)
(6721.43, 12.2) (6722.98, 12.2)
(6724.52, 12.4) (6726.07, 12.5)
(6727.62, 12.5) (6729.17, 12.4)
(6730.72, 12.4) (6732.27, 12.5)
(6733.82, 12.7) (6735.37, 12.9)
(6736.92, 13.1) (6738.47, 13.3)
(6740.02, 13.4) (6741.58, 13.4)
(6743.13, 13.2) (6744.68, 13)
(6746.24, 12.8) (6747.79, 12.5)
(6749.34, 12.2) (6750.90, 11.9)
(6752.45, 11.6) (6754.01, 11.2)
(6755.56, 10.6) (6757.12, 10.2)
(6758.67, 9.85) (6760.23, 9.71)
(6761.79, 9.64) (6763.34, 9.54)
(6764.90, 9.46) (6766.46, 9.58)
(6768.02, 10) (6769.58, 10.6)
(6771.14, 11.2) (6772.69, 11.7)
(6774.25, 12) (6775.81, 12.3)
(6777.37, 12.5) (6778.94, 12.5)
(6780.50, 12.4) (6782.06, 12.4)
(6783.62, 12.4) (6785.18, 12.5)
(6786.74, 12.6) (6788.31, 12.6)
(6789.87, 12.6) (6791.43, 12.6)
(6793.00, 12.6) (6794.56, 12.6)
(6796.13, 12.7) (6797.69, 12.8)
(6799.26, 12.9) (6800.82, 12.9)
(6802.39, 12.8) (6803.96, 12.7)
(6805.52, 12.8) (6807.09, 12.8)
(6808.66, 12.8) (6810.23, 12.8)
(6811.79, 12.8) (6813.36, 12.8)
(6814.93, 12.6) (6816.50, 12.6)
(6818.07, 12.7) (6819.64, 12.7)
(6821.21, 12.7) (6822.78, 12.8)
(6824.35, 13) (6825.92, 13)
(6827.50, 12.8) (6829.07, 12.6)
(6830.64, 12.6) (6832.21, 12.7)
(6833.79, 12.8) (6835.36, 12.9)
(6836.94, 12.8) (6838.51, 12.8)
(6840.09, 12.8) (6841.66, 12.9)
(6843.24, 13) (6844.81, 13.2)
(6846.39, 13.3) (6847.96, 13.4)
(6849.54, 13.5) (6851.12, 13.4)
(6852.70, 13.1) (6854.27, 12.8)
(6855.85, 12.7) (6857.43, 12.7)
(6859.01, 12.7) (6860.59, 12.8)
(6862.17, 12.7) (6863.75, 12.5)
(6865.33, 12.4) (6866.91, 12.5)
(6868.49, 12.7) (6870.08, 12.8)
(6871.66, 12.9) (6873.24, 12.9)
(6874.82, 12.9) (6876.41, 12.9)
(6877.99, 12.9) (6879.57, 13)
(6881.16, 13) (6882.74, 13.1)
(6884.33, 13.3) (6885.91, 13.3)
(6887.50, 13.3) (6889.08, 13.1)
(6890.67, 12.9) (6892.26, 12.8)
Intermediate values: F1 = 0.02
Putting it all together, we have -1.8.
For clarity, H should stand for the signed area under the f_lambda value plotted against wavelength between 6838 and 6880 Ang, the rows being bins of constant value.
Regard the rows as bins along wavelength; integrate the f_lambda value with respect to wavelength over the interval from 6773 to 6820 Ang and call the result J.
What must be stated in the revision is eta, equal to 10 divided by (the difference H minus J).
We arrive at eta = -0.2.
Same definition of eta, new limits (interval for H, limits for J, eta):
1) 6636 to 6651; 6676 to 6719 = 0.0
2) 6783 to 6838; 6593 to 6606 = 0.0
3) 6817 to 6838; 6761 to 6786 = -0.7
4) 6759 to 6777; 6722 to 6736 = 0.7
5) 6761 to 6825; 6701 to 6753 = 0.1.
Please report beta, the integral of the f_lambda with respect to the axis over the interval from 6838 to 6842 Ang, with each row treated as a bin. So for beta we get 51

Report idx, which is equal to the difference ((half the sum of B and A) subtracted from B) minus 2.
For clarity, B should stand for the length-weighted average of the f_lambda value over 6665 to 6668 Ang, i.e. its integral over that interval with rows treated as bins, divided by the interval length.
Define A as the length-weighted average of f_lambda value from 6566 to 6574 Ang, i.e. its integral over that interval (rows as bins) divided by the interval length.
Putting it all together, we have -1.8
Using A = 13.4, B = 13.8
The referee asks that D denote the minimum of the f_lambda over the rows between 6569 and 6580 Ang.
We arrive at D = 12.9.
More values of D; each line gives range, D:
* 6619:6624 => 12.6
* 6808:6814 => 12.8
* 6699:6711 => 13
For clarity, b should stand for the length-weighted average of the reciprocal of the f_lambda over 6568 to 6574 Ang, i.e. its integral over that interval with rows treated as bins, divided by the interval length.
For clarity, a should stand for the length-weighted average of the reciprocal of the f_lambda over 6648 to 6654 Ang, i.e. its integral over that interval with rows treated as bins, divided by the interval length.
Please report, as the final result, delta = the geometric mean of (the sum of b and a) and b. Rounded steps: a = 0.077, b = 0.0754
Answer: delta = 0.107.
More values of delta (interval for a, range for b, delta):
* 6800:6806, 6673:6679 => 0.109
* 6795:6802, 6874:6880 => 0.110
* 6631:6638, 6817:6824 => 0.113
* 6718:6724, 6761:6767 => 0.139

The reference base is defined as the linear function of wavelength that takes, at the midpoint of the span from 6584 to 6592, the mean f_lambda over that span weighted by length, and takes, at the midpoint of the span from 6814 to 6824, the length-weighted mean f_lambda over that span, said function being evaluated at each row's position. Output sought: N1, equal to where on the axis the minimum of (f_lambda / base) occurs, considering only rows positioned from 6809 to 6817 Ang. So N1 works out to 6814.93 Ang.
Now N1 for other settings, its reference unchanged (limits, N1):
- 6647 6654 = 6647.55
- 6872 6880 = 6873.24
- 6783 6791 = 6783.62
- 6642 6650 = 6642.96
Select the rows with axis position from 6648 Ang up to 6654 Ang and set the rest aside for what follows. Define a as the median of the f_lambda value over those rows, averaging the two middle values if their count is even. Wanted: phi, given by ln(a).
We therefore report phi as 2.58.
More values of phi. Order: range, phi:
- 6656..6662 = 2.61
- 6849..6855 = 2.58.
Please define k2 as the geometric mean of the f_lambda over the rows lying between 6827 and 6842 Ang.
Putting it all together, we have 12.8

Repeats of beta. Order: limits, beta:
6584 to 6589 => 67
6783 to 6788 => 63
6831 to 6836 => 64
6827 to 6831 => 51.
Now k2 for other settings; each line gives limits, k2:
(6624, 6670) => 12.9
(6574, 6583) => 13.2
